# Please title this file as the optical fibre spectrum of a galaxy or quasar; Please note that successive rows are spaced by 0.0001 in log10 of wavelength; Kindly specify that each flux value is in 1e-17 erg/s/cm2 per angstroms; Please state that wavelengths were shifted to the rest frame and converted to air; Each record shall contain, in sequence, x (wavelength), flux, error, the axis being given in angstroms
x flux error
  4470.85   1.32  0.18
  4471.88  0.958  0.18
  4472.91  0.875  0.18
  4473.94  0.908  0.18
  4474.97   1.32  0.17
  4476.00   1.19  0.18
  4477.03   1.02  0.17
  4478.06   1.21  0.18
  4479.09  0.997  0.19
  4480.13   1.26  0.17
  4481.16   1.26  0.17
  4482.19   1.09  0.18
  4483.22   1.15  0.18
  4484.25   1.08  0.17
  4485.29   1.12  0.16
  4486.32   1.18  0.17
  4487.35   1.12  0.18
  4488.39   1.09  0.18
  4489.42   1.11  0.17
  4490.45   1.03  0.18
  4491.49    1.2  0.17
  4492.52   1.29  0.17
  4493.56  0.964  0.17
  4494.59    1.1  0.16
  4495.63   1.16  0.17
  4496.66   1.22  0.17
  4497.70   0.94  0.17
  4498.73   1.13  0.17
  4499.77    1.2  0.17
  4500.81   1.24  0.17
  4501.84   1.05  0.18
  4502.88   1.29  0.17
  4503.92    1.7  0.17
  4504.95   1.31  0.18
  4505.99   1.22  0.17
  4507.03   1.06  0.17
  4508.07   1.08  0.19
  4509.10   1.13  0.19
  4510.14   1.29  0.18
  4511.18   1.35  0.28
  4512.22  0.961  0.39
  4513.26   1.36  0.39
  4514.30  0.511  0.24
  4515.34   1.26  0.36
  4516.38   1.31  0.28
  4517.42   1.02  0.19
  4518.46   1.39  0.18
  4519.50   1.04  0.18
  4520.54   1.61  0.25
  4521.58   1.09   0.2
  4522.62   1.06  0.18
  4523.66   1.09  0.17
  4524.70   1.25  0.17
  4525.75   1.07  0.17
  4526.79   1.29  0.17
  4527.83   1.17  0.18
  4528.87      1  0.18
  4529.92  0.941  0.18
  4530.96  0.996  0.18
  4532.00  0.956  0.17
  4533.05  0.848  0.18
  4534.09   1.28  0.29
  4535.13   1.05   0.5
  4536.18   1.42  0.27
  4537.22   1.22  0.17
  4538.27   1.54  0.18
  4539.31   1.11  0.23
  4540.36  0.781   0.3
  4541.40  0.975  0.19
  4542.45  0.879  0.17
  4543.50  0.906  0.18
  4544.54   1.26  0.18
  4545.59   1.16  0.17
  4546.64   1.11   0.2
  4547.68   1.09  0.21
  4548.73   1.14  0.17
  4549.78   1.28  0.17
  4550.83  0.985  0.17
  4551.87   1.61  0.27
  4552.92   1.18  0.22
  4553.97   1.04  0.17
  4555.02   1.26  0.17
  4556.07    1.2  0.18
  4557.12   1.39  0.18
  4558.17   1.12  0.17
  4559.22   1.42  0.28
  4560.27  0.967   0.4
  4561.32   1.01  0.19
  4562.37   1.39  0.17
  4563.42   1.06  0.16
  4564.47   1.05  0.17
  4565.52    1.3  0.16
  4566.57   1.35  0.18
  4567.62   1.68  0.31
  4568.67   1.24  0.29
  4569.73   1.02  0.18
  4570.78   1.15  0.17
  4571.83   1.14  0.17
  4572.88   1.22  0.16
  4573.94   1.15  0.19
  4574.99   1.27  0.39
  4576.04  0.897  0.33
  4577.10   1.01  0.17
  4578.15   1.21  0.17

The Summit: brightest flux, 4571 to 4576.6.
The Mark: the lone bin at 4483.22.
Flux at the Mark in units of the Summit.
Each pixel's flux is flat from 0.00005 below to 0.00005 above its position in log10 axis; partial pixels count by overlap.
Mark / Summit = 0.91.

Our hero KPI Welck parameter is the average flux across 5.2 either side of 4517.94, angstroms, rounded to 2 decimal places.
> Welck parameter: 1.17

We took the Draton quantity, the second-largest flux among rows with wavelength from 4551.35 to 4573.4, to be 1.61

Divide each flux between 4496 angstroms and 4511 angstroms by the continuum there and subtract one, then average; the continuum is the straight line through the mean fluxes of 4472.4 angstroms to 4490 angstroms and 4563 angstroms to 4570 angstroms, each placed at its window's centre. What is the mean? 0.048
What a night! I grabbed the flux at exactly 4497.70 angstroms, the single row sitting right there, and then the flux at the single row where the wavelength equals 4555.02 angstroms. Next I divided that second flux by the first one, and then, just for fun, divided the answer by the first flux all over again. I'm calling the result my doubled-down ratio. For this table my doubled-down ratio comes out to 1.43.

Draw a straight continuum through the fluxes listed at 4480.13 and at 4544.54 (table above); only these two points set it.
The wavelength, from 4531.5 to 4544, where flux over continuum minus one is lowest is 4540.36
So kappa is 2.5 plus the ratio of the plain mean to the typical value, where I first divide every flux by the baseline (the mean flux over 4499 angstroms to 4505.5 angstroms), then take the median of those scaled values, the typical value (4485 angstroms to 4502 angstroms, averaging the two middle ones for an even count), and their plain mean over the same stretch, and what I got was 3.51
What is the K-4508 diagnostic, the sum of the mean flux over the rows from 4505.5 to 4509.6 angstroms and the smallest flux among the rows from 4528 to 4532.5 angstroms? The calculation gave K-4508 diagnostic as 2.06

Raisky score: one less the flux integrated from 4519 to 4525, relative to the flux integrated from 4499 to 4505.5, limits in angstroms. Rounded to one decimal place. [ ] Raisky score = 0.1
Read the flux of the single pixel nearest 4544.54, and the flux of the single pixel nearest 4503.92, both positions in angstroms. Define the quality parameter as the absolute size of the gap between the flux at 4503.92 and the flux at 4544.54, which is 0.44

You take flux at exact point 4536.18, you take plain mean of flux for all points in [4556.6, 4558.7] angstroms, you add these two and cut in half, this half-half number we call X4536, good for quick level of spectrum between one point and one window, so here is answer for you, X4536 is 1.34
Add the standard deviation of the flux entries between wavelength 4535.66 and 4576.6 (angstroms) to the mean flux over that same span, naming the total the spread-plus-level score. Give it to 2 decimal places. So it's 1.38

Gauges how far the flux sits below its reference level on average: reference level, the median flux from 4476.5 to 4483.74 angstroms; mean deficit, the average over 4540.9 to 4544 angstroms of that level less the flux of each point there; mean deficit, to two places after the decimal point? 0.23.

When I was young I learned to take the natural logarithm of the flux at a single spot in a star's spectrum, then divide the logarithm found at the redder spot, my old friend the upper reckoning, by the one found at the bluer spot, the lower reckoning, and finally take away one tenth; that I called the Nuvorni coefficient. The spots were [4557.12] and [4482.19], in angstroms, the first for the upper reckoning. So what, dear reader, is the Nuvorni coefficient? 3.7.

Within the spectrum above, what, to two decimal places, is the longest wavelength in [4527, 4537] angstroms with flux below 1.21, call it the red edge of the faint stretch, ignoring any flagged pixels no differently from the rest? 4535.13 angstroms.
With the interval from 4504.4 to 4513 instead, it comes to 4512.22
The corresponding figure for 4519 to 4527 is 4525.75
